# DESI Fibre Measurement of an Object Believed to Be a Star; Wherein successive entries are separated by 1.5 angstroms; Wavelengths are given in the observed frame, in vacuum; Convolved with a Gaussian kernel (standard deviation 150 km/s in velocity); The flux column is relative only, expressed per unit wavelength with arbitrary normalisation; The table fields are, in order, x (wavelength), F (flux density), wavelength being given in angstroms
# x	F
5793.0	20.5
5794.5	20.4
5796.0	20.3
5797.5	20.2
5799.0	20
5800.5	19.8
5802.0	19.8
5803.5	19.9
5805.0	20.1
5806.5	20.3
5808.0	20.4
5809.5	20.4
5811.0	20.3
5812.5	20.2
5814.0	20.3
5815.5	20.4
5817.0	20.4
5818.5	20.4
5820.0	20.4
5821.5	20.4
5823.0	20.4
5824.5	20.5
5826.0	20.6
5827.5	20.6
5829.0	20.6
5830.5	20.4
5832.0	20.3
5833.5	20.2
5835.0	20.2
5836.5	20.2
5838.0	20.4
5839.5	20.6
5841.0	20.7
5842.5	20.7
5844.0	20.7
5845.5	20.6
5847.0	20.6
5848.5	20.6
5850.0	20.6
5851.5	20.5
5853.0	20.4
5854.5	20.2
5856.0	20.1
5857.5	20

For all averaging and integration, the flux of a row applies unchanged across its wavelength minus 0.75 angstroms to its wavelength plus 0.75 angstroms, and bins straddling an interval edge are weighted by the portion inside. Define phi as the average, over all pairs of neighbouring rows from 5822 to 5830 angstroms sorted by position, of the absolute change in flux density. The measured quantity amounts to 0.05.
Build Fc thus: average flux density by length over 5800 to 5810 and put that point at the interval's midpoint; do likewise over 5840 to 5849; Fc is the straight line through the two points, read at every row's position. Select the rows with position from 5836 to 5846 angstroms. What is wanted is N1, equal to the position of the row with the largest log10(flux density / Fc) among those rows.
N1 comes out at 5841.0 angstroms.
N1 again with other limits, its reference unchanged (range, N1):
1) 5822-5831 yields 5826.0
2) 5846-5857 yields 5847.0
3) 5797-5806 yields 5797.5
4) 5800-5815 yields 5808.0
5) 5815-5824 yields 5815.5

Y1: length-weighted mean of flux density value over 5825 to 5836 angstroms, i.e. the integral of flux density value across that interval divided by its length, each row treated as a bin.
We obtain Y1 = 20.4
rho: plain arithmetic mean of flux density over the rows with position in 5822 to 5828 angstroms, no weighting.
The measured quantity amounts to 20.5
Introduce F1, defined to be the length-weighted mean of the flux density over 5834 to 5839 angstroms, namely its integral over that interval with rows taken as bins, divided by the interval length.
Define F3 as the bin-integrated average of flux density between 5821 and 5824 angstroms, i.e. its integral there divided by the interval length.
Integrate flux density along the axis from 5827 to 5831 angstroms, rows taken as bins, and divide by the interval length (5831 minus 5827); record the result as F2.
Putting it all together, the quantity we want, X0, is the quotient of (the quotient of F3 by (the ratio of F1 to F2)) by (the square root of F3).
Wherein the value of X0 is 4.57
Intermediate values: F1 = 20.3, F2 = 20.5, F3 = 20.4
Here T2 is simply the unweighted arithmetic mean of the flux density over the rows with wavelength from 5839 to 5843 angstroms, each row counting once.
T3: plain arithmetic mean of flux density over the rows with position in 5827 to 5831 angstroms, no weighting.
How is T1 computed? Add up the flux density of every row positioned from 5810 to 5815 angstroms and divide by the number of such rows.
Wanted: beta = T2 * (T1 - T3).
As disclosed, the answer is -6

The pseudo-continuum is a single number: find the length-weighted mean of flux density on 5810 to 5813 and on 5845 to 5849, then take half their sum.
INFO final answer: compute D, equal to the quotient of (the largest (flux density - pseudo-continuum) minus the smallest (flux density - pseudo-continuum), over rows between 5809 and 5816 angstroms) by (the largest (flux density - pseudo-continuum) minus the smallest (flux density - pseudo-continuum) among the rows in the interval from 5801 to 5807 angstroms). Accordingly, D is 0.40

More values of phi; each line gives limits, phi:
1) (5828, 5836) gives 0.10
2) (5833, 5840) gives 0.10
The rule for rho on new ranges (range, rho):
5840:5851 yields 20.6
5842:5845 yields 20.7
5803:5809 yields 20.2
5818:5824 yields 20.4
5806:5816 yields 20.3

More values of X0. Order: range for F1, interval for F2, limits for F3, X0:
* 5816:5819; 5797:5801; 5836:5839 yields 4.42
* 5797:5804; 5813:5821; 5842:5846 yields 4.65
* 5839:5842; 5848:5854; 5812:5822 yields 4.48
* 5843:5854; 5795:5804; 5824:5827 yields 4.41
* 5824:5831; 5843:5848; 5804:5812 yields 4.52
